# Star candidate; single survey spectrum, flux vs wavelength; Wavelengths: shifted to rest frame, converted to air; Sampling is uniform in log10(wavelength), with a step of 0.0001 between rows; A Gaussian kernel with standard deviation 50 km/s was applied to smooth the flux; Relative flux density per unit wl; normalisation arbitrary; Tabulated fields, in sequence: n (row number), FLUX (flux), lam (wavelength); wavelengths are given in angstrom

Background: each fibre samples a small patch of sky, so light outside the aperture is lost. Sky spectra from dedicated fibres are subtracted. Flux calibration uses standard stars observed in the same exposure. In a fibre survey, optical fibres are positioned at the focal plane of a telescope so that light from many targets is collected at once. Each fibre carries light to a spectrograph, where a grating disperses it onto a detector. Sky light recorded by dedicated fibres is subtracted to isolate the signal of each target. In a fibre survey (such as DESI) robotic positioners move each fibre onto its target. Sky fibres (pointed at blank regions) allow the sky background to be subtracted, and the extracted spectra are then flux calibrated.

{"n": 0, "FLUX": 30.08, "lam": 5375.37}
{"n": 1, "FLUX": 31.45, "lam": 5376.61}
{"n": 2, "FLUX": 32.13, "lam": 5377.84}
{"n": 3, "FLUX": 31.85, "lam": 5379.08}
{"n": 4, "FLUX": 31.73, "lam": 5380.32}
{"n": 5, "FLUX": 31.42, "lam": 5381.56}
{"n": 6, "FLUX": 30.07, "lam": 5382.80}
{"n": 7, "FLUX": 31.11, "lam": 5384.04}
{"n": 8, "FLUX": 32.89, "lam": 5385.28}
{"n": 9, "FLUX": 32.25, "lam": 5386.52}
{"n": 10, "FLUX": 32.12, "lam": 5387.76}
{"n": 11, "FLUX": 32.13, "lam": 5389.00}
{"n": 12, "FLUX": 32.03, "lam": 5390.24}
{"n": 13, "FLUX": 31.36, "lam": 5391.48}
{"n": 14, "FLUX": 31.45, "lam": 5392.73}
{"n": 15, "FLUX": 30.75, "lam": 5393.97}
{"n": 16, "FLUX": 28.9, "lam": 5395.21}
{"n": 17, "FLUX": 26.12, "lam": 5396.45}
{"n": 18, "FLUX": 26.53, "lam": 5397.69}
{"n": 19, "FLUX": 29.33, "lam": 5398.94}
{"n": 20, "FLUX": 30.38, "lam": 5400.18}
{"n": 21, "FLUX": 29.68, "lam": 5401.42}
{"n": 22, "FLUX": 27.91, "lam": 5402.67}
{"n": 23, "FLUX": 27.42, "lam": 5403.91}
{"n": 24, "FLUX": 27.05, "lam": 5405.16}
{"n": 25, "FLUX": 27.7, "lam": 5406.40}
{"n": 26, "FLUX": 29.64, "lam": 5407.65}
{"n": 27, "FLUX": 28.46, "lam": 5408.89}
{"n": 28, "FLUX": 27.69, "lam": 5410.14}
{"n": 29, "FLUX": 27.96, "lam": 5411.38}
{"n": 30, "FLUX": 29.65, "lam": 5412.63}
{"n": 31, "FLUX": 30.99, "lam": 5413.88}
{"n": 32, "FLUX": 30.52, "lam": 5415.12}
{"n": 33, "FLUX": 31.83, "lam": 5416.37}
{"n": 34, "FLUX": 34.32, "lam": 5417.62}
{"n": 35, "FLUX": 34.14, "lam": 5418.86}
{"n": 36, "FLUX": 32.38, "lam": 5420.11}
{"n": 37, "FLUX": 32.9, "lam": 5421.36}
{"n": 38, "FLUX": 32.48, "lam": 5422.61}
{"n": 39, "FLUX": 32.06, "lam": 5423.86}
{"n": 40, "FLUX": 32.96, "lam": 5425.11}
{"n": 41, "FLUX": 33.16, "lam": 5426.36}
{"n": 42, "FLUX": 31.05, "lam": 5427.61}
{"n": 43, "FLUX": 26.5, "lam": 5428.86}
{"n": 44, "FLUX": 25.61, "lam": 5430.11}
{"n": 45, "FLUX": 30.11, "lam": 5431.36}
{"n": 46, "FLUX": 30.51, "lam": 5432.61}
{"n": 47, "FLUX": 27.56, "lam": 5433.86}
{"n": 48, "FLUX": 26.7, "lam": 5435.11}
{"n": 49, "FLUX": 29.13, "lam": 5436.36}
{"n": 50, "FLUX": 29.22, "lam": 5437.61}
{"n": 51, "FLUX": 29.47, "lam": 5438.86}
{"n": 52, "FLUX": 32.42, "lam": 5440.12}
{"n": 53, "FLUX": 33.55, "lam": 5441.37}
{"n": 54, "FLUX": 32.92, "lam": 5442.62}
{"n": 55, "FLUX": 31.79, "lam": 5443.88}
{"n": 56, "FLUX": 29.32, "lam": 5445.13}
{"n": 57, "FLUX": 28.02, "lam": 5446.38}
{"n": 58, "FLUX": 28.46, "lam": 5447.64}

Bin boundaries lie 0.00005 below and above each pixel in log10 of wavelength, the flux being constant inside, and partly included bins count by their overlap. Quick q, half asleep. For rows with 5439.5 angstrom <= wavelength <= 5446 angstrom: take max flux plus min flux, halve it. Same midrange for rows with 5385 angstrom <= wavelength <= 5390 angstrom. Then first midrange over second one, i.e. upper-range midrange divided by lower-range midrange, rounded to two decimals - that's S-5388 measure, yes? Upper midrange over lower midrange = 0.97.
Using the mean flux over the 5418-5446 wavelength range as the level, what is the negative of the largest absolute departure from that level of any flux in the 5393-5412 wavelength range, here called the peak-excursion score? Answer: -4.6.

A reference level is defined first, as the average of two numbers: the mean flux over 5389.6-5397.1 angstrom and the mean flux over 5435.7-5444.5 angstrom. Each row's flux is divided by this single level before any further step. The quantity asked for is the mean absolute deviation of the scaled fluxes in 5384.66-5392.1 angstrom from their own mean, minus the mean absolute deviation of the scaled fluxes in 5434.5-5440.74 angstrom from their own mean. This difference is -0.031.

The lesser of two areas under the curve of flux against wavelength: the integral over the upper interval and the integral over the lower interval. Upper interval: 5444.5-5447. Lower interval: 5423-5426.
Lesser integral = 72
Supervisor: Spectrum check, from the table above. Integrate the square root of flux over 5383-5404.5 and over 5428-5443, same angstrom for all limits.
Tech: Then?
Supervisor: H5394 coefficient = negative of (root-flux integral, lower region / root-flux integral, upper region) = -1.4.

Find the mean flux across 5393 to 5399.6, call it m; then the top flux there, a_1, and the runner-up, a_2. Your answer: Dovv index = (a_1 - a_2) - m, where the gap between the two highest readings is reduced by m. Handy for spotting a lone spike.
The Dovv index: -27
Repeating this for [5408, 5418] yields -28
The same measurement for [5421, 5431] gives -31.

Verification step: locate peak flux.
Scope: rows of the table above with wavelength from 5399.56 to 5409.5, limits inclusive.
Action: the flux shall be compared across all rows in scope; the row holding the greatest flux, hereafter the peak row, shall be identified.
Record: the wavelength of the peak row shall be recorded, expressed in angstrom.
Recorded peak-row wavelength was 5400.18 angstrom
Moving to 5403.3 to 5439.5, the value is 5417.62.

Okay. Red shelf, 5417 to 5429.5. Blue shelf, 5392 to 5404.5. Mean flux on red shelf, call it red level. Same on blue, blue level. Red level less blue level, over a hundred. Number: 0.03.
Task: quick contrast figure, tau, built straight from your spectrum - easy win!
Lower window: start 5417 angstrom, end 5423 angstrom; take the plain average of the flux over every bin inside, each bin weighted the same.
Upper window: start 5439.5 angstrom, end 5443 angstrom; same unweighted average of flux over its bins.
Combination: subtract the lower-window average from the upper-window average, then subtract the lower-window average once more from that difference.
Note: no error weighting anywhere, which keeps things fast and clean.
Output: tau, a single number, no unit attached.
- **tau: -33.5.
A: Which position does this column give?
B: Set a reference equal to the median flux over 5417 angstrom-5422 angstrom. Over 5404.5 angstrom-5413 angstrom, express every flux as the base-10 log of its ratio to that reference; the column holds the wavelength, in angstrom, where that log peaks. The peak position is 5412.63 angstrom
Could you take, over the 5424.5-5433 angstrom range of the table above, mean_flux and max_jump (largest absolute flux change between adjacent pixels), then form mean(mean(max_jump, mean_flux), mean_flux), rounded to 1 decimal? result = 23.6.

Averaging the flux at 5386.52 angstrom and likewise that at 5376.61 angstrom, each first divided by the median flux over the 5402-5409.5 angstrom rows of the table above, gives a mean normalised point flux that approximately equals 1.15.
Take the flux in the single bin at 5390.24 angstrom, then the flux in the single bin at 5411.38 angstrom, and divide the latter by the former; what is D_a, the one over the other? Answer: 0.87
